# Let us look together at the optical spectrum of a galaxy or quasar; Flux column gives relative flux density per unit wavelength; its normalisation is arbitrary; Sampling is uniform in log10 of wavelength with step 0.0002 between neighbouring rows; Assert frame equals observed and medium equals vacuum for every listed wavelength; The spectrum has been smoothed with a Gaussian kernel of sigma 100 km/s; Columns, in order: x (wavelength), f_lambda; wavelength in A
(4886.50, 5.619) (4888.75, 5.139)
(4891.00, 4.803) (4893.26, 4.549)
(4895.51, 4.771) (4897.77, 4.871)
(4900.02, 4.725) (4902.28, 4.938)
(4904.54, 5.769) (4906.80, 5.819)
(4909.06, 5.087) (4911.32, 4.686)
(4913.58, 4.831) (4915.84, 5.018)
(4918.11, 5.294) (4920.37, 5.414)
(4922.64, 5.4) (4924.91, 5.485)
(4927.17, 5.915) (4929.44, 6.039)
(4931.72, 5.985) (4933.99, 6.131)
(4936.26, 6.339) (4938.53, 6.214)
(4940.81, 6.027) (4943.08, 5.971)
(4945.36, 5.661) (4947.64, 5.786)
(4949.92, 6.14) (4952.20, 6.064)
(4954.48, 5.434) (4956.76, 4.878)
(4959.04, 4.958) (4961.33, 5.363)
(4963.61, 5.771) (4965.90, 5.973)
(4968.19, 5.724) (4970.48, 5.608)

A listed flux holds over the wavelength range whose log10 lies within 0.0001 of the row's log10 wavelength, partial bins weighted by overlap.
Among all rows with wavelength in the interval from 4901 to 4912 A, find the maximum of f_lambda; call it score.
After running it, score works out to 5.819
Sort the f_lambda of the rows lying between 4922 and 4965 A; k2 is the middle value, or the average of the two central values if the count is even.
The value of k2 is 5.9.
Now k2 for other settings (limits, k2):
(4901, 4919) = 5.1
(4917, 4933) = 5.5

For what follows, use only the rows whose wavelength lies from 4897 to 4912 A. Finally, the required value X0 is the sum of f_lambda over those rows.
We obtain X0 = 36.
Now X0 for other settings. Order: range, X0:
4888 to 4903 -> 34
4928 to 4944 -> 43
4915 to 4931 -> 39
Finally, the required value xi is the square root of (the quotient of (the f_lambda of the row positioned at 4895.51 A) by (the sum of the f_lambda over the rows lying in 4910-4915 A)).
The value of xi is 0.71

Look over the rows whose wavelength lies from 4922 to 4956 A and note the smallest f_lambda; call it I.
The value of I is 5.4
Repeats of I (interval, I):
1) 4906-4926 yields 4.686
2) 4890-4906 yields 4.549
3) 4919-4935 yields 5.4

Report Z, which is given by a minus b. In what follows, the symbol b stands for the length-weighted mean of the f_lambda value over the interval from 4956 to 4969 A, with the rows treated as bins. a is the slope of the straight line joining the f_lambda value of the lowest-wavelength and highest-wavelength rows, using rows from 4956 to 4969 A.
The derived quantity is -5.4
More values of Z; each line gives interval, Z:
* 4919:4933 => -5.7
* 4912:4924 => -5.1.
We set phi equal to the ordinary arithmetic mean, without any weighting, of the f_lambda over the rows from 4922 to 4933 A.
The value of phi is 5.8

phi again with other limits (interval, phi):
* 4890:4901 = 4.7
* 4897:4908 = 5.2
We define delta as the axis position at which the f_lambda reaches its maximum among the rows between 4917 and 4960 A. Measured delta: 4936.26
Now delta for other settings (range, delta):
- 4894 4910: 4906.80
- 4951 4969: 4952.20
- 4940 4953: 4949.92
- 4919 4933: 4929.44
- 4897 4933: 4929.44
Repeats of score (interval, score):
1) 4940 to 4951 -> 6.14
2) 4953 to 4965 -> 5.771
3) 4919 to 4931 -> 6.039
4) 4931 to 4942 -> 6.339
